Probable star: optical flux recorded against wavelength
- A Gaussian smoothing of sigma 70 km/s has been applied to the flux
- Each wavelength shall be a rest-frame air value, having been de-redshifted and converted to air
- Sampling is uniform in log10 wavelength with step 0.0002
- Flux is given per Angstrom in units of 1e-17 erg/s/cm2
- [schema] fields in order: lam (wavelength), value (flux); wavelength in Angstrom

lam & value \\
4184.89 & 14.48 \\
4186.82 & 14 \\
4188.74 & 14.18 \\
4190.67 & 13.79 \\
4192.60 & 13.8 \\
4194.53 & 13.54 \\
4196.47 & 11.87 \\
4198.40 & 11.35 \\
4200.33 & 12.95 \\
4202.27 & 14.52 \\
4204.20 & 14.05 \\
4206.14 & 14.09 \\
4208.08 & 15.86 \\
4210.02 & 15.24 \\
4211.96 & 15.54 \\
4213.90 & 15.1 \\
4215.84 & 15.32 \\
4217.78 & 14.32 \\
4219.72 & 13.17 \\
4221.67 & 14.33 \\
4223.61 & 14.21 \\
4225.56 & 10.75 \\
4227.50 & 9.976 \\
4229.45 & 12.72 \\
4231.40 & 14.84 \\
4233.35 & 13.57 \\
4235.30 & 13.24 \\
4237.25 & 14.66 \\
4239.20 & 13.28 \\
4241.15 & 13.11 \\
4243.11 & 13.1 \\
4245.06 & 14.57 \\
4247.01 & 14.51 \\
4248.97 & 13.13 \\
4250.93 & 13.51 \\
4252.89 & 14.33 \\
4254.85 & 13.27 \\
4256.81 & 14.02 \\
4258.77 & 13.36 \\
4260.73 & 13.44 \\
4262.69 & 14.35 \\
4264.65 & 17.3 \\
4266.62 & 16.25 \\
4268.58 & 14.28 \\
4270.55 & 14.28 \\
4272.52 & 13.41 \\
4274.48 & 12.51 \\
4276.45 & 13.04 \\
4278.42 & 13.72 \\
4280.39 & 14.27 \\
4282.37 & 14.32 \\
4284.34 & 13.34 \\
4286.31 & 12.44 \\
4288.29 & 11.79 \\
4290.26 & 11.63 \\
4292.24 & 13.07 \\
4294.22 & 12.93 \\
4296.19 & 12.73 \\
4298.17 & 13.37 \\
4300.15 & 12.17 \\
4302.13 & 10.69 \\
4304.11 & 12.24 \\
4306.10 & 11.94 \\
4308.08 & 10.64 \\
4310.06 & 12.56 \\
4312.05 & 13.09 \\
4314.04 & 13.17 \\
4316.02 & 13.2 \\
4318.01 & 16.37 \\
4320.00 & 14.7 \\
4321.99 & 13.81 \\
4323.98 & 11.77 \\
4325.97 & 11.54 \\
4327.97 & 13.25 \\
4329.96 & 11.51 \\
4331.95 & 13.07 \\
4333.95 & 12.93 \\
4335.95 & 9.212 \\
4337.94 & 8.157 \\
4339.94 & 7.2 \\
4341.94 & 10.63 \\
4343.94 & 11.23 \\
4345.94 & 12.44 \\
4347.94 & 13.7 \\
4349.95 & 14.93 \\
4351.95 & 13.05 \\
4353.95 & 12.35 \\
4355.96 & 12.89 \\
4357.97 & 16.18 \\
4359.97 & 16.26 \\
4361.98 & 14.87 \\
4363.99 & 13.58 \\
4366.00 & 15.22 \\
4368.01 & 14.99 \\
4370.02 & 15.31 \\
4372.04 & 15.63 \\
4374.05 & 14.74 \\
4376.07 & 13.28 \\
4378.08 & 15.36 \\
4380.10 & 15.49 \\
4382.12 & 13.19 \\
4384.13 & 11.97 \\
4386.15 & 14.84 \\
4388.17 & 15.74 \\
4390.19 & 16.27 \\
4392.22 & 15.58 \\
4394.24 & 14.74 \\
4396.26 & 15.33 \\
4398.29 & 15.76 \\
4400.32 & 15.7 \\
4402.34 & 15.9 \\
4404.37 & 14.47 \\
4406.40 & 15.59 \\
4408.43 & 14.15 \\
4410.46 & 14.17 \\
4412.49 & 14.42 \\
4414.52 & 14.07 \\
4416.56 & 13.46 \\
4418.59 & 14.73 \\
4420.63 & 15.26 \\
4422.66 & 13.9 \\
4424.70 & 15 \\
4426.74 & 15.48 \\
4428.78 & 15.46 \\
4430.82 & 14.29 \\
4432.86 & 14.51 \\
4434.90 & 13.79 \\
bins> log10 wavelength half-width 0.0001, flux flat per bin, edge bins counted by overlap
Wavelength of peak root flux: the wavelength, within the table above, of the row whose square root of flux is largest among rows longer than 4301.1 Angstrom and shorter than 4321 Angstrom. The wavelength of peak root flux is 4318.01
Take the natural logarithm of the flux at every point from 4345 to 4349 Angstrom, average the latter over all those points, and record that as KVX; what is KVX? 2.57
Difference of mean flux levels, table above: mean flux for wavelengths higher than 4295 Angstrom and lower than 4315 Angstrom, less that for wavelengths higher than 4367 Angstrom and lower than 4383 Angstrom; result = -2.5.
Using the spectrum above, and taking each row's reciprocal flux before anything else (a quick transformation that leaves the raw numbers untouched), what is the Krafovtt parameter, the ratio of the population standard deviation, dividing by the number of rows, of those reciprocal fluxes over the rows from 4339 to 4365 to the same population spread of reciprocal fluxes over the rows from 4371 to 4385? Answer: 2.8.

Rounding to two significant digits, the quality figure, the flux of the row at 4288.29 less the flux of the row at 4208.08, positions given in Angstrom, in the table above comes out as -4.1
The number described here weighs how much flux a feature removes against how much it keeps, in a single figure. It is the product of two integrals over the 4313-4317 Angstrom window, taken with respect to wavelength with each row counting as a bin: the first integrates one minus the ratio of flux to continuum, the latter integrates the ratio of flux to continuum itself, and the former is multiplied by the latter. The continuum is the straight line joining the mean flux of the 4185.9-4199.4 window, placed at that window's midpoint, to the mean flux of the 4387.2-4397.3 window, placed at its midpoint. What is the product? 1.4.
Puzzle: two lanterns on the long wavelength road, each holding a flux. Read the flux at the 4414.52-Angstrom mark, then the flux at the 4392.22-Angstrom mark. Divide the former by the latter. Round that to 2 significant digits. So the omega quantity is 0.90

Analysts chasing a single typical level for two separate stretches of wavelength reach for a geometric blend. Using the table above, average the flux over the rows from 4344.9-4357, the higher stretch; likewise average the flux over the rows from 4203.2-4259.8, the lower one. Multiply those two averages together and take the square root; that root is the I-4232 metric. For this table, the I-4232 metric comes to 13.5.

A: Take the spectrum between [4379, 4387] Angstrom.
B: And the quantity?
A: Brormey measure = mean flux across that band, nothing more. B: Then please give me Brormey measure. 13.9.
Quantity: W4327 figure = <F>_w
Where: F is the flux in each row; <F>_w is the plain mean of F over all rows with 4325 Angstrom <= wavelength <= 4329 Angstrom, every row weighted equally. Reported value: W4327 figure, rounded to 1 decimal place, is 12.4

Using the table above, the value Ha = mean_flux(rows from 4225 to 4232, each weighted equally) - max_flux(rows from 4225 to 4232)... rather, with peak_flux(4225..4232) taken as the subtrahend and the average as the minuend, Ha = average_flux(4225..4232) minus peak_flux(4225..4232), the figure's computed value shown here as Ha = -2.8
